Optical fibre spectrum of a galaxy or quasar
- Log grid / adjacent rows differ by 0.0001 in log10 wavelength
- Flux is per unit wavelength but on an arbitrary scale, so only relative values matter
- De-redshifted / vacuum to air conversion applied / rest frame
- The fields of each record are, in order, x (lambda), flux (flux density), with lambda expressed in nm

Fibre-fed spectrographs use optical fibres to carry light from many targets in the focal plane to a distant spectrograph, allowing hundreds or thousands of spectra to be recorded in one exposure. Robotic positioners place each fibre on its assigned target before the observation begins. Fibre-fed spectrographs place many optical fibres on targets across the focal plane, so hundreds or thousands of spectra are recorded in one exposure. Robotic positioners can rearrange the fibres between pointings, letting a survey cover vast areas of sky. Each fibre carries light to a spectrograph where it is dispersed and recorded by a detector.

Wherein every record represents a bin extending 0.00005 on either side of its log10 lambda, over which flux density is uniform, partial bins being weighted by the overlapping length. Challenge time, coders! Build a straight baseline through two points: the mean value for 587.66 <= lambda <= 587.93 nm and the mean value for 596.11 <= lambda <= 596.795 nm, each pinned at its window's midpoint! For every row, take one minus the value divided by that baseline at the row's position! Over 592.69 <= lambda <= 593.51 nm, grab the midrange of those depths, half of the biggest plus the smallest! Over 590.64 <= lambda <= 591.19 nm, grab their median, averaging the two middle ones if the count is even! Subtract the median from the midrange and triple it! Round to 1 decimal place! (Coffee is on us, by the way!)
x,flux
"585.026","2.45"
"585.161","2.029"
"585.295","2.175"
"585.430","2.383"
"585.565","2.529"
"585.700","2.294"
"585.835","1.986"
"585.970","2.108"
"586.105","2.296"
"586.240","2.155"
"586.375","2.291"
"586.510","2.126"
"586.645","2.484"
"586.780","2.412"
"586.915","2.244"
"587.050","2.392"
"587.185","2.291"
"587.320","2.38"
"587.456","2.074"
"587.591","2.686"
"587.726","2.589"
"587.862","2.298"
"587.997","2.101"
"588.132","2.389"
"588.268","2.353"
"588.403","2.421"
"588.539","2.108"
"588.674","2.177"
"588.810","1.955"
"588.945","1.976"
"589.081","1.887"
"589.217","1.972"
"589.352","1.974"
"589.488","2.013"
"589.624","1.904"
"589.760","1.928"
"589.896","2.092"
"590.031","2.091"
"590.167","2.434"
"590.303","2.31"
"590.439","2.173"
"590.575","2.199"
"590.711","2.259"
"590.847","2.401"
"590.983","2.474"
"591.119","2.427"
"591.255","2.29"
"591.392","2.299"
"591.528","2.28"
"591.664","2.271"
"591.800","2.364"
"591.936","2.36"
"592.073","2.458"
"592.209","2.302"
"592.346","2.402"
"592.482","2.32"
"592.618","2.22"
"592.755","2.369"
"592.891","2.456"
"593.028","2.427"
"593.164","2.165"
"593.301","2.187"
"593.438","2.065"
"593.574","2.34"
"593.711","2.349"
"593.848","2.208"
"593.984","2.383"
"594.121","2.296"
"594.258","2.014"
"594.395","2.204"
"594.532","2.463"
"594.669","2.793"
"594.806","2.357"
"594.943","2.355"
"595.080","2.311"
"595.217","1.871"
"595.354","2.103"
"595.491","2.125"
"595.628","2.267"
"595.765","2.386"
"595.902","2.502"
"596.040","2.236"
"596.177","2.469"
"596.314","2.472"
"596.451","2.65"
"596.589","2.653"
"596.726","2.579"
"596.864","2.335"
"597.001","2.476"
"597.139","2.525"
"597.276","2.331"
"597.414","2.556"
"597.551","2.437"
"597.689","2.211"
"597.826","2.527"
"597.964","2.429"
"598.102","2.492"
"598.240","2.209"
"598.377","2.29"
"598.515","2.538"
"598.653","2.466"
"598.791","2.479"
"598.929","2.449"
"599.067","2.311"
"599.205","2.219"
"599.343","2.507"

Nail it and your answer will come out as 0.2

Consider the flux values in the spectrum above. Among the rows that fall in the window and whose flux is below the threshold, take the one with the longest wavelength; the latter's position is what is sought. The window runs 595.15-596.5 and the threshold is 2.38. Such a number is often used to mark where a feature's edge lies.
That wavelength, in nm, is 596.040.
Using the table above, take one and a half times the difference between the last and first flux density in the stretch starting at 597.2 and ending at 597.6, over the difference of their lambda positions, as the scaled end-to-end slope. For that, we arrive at 0.58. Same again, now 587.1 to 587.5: -1.20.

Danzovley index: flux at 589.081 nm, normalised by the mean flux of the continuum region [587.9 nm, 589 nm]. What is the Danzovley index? 0.86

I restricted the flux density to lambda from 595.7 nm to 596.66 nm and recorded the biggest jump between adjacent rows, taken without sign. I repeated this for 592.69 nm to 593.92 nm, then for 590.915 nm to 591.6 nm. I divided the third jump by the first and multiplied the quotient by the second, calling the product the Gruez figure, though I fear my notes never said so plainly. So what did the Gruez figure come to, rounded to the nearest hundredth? 0.14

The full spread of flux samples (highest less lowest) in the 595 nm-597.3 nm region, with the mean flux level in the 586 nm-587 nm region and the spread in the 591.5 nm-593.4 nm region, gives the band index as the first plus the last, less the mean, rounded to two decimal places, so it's -1.21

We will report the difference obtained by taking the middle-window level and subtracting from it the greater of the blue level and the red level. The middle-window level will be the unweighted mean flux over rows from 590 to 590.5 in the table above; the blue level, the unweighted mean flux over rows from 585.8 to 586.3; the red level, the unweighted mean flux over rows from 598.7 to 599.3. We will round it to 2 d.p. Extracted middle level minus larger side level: -0.11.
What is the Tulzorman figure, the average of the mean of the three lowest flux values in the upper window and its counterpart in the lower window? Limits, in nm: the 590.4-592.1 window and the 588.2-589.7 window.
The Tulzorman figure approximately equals 2.06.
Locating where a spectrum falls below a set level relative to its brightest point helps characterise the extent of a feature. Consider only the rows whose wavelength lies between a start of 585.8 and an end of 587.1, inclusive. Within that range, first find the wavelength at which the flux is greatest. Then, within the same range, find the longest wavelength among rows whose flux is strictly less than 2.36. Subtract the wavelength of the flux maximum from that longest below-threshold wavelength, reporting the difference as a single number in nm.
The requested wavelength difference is 0.27 nm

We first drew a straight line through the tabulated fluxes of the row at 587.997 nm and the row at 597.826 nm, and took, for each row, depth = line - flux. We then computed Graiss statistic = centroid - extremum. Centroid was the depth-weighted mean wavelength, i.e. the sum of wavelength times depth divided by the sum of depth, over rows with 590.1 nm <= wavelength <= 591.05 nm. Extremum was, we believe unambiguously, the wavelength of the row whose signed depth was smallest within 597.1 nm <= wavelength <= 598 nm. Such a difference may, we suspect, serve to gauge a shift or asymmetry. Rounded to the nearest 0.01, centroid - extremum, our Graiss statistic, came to -6.80 nm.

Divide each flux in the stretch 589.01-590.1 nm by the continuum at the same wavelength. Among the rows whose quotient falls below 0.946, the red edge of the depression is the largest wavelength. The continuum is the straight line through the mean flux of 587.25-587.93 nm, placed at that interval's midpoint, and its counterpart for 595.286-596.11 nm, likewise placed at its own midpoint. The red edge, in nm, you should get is 590.031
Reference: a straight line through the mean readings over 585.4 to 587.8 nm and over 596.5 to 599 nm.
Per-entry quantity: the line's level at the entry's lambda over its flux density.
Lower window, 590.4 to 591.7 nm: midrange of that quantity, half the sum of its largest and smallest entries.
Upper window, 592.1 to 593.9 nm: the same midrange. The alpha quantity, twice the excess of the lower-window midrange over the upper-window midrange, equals -0.089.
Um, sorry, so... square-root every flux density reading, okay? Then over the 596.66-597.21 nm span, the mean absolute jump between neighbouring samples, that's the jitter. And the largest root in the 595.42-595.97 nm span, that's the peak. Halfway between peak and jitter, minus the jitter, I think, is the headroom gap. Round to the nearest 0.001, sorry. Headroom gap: 0.768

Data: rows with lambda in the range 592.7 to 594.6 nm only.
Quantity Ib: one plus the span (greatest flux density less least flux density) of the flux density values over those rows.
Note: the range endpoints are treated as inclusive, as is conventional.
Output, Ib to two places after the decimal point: 1.45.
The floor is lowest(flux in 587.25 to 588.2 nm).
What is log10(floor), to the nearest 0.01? 0.32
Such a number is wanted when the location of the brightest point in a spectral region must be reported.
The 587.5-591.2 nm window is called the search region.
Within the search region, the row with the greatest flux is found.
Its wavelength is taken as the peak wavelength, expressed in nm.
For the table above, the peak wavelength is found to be 587.591 nm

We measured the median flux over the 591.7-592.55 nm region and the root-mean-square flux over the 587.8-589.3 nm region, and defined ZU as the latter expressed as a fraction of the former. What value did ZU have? 0.91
